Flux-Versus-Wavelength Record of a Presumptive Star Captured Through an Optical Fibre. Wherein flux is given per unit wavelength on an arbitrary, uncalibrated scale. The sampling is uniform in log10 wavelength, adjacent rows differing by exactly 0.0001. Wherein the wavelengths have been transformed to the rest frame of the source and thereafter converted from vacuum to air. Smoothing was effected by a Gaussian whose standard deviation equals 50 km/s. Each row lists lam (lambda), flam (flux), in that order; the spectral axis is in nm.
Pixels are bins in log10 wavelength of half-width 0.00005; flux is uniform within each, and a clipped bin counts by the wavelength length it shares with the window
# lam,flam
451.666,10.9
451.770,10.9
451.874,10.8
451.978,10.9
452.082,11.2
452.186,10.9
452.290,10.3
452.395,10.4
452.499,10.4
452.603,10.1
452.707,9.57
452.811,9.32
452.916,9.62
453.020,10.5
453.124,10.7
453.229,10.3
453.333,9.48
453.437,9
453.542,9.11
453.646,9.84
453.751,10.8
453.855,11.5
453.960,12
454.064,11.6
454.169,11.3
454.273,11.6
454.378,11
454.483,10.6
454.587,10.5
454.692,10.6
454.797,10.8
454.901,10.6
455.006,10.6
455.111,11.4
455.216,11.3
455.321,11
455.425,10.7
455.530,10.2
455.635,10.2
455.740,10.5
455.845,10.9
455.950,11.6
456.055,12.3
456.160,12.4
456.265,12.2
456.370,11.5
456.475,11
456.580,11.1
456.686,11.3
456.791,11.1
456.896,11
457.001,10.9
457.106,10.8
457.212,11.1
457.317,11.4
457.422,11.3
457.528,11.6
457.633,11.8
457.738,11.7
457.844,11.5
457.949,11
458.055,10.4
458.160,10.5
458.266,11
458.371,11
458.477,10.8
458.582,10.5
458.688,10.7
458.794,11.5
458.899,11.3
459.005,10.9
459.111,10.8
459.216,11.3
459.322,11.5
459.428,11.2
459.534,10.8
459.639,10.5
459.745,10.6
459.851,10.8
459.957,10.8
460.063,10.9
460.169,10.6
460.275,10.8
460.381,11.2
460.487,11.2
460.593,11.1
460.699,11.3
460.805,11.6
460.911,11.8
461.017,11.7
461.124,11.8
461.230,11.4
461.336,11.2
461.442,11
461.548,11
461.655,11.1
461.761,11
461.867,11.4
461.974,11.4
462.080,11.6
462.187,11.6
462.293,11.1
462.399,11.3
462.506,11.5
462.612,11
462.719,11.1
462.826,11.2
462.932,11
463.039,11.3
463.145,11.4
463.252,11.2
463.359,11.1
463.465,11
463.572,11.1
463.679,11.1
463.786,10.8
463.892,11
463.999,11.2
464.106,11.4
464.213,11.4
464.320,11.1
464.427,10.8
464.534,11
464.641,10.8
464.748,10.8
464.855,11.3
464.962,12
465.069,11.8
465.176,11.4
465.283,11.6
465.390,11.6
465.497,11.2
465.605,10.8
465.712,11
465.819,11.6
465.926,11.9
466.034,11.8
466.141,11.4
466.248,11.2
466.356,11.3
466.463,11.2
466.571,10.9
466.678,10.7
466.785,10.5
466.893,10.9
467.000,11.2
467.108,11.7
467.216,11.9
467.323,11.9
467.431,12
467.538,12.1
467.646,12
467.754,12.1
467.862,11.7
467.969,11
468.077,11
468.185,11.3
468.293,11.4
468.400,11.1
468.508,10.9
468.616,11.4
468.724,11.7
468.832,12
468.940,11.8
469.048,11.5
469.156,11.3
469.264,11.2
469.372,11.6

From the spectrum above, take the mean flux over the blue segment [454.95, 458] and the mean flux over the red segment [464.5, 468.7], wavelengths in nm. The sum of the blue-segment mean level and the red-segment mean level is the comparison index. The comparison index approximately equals 22.59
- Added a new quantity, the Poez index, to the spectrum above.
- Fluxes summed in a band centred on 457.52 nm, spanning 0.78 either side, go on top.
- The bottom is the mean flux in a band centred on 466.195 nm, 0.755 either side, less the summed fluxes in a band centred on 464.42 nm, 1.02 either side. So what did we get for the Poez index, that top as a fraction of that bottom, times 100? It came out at -83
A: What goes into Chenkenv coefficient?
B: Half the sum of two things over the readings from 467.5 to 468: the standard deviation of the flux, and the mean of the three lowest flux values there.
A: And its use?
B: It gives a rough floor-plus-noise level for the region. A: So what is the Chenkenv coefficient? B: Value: 6.0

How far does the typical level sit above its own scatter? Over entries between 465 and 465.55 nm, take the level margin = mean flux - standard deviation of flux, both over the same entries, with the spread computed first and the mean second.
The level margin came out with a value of 11.3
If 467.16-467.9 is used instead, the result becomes 11.8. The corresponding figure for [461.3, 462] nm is 11.0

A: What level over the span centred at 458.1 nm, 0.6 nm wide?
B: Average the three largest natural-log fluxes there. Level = 2.41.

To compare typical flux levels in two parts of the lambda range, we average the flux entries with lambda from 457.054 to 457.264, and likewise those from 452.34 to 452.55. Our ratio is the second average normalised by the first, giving 0.950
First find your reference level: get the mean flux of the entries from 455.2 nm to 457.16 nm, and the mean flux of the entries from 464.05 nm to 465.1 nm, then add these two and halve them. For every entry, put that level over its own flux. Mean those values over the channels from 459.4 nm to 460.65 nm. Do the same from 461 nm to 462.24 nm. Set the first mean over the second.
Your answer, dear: 1.04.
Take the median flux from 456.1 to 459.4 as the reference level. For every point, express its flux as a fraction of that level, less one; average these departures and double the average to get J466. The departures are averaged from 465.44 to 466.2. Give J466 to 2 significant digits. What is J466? 0.051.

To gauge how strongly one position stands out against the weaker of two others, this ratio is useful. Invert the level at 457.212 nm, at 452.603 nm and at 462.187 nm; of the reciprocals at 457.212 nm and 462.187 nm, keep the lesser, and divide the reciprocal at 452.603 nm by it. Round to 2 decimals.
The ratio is 1.15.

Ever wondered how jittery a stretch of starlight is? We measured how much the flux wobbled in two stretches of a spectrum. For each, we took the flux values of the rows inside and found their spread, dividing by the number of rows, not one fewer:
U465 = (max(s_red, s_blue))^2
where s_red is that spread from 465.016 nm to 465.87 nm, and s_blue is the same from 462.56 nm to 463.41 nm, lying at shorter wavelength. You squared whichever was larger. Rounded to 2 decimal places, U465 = 0.10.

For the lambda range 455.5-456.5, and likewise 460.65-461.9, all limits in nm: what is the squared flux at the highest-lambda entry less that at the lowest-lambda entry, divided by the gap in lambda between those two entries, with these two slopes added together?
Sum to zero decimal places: 20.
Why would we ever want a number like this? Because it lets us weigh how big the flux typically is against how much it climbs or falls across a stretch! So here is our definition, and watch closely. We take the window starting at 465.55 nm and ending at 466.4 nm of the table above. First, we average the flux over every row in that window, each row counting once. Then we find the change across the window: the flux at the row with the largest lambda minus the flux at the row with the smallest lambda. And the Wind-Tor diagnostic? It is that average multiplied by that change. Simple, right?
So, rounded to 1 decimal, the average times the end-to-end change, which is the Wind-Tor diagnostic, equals 5.7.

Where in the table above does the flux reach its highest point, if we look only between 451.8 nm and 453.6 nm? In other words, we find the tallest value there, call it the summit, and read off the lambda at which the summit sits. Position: 452.082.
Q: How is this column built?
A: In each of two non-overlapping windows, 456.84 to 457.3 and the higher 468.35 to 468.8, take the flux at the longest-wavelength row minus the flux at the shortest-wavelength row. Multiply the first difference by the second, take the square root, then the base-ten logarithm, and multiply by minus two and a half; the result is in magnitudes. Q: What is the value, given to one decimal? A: 1.5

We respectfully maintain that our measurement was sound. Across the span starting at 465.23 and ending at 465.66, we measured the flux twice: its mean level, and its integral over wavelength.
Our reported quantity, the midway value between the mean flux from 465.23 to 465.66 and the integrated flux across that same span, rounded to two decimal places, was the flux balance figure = 8.07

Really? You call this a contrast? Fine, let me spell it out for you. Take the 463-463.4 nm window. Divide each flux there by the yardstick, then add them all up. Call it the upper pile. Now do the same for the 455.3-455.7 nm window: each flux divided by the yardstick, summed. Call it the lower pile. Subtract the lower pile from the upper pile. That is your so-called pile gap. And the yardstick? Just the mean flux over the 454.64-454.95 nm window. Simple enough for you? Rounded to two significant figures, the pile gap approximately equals 0.27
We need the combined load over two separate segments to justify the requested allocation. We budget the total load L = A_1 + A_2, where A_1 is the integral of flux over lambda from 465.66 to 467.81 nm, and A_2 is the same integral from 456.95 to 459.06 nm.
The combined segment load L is 48.0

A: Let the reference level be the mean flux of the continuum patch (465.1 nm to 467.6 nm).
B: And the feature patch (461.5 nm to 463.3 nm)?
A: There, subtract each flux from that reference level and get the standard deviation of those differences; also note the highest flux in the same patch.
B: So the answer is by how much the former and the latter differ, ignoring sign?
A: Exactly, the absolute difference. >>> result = 11.4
